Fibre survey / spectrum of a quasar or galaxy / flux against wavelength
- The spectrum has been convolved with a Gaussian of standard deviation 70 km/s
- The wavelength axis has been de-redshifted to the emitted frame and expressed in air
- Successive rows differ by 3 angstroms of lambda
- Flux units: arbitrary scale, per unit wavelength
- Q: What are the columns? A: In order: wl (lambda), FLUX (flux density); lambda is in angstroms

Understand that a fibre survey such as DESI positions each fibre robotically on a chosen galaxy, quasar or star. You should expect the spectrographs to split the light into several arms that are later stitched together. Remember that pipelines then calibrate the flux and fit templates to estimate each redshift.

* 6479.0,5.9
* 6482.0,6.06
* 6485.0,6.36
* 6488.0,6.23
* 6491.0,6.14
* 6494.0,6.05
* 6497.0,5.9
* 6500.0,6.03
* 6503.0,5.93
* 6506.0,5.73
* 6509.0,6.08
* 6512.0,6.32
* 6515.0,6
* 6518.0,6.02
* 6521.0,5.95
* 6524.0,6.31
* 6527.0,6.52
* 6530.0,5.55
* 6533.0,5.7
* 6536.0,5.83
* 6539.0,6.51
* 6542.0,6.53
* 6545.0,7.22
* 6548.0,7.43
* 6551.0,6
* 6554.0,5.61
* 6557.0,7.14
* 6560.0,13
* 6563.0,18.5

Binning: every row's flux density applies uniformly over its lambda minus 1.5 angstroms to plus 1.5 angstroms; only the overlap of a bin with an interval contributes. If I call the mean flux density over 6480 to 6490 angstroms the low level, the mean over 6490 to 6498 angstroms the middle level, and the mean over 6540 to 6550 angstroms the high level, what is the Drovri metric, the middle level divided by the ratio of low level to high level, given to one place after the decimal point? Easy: 6.8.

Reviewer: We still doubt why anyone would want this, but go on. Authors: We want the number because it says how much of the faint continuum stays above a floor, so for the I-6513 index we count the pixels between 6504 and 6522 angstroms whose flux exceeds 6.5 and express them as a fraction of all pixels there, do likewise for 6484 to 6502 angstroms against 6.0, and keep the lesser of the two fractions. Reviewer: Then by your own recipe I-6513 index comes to 0.0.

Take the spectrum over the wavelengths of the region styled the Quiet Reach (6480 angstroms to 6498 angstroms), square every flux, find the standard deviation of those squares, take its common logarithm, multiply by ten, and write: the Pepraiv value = 3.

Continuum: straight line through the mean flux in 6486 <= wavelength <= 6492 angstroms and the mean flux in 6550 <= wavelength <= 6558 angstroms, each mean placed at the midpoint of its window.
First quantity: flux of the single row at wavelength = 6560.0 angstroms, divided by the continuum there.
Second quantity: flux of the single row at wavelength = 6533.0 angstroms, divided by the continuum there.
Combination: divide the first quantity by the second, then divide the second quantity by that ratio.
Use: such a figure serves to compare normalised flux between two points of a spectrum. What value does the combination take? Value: 0.403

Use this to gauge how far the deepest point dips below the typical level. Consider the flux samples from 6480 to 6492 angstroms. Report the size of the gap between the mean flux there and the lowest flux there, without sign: 0.1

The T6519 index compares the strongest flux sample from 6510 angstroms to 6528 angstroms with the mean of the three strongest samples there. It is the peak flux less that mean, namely 0.14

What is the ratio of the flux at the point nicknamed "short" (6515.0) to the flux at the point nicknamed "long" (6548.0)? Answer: 0.8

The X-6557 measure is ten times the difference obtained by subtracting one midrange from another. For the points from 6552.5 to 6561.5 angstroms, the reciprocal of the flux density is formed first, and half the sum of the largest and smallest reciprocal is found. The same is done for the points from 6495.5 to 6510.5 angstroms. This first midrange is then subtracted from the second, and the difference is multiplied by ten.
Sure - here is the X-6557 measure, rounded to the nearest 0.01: 0.42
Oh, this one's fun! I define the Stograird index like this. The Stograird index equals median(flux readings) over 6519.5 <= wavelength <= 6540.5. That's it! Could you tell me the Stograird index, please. 5.950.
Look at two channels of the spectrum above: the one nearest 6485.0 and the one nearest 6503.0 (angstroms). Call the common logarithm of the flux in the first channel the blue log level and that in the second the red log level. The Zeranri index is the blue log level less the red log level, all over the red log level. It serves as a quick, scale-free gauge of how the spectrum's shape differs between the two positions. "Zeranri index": 0.04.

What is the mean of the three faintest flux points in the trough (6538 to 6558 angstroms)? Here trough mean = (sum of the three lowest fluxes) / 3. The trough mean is 6.04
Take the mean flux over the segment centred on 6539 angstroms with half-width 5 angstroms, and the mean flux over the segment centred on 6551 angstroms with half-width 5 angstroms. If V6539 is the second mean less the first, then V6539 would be 0.1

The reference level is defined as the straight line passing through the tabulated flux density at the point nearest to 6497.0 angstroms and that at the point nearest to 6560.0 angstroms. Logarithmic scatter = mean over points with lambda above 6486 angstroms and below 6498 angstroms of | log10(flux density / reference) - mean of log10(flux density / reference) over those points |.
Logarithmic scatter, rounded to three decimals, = 0.035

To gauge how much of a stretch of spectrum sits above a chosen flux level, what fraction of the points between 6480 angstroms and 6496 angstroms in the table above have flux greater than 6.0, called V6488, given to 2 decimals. 1.00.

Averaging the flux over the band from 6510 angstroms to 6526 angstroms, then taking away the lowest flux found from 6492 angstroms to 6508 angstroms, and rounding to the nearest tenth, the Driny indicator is 0.4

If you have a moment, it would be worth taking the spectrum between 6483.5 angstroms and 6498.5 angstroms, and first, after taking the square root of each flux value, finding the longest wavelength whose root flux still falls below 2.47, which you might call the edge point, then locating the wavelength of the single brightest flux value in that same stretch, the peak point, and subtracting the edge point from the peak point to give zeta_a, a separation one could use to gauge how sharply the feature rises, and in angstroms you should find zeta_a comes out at -12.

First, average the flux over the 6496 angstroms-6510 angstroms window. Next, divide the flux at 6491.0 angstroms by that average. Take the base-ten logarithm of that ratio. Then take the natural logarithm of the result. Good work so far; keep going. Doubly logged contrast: -4.2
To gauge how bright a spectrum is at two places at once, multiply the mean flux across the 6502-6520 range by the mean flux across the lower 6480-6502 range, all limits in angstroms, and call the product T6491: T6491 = 37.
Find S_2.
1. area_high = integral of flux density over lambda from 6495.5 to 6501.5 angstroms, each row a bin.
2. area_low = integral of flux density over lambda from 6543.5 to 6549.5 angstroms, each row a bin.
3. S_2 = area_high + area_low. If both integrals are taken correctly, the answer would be 80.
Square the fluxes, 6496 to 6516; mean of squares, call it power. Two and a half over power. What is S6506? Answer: 0.0694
